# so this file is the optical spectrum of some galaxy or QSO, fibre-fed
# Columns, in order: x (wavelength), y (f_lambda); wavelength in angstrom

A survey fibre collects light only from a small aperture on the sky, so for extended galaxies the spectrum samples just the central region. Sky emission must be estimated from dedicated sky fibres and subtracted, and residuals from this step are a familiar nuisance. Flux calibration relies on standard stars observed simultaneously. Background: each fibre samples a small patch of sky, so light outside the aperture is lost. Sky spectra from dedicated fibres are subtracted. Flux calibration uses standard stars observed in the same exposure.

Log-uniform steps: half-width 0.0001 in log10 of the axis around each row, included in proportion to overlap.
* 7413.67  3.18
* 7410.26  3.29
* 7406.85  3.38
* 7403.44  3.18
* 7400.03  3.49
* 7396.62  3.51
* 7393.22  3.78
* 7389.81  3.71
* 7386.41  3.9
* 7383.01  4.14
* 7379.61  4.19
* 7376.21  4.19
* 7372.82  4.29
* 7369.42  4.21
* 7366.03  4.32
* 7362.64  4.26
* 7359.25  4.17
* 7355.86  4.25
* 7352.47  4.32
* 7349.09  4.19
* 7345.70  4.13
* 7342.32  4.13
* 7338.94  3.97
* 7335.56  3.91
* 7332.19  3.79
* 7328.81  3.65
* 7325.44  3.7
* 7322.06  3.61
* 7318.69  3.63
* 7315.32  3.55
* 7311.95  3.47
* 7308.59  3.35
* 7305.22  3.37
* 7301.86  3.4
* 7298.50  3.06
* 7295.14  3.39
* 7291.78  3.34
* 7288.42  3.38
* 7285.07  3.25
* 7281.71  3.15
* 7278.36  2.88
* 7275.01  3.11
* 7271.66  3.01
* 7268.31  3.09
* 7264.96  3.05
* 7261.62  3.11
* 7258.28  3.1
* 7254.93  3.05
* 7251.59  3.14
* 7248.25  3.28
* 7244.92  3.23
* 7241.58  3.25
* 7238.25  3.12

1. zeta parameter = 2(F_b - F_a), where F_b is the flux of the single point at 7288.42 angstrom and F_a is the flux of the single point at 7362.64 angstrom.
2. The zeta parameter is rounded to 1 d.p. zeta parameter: -1.8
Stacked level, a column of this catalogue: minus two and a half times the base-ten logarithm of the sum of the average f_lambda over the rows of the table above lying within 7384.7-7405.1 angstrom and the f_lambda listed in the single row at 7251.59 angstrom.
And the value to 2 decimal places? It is -2.07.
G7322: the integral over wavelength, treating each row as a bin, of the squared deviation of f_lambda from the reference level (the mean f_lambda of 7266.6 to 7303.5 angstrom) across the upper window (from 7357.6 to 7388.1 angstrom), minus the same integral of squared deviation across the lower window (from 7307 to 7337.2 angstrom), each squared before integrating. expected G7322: 24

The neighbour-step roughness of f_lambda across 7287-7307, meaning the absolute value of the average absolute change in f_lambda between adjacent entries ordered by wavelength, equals 0.158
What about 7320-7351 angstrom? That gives 0.085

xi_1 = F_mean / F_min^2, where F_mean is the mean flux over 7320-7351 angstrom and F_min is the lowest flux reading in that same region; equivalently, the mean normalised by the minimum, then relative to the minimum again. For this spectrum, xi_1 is 0.299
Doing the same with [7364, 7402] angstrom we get 0.326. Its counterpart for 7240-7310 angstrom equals 0.385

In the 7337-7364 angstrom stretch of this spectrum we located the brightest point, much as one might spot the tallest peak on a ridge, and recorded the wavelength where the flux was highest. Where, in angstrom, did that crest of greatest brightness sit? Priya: 7352.47 angstrom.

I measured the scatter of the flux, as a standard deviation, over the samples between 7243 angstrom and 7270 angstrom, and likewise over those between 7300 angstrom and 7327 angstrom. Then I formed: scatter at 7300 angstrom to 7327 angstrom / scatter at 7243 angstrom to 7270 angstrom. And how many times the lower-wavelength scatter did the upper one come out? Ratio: 1.58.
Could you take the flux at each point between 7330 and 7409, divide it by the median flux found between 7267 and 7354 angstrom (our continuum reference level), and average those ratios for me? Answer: 1.16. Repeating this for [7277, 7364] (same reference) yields 1.07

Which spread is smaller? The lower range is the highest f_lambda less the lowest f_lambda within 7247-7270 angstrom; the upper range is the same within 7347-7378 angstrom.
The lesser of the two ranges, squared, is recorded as 0.02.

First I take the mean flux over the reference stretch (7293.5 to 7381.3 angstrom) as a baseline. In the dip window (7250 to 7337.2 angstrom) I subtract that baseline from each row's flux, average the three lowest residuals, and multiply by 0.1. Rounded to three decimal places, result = -0.089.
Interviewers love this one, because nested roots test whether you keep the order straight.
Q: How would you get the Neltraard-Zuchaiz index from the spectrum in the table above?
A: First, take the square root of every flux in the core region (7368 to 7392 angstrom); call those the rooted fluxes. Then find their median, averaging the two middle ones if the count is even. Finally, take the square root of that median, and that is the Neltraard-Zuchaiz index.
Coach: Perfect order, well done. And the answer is 1.431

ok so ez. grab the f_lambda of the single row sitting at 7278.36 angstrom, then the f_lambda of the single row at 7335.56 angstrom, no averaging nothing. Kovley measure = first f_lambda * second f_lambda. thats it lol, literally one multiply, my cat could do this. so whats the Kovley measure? 11.3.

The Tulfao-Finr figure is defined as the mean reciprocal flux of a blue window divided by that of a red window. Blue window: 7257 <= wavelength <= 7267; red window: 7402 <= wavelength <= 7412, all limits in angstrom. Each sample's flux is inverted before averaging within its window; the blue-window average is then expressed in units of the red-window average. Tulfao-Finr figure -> 1.06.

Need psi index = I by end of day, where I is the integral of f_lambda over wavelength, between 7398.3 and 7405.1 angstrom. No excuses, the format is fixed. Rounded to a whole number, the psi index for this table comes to 23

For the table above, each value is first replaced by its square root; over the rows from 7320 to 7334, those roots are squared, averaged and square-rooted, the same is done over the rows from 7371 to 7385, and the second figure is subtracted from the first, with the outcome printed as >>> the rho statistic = -0.13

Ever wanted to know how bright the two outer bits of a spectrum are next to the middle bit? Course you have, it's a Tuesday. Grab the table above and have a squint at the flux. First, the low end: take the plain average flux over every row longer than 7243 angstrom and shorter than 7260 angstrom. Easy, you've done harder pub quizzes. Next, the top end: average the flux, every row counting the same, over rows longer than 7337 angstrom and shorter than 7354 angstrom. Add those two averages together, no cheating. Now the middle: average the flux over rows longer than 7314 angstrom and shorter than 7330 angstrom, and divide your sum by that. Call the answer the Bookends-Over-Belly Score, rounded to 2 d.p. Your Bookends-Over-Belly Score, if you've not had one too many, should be 2.01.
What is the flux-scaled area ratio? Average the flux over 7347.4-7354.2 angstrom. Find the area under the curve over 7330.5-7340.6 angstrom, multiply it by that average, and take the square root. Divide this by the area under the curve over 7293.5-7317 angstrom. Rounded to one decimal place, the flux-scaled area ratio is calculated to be 0.2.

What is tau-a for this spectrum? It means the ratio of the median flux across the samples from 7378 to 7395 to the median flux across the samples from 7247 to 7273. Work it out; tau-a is 1.26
